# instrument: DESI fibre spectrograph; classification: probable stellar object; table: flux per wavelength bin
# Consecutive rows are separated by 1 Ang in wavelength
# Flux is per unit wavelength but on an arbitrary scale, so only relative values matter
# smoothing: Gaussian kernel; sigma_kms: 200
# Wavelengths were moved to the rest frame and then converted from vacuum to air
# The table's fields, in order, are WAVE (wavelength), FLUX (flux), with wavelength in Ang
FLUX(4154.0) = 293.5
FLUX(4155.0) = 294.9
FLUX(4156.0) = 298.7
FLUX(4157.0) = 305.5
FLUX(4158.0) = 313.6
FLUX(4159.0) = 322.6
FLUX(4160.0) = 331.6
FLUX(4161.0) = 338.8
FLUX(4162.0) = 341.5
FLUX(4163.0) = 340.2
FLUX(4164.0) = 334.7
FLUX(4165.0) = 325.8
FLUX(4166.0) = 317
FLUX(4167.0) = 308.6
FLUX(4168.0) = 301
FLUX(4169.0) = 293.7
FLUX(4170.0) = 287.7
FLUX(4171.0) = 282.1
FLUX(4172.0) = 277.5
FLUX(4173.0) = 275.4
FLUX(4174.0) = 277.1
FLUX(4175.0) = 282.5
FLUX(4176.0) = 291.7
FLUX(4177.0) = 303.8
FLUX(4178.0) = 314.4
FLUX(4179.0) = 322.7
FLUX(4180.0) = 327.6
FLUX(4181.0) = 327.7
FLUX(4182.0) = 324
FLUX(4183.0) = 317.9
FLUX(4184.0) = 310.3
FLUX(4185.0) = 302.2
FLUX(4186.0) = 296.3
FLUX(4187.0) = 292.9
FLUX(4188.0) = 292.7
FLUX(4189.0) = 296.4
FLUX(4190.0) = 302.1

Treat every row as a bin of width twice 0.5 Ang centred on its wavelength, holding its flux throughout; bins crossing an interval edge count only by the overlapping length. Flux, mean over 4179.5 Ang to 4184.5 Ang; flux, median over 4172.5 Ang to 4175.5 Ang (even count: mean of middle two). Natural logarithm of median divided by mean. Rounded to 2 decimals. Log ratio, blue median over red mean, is -0.15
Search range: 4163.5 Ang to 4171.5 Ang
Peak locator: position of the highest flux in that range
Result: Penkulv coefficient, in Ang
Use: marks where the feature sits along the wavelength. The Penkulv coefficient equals 4164.0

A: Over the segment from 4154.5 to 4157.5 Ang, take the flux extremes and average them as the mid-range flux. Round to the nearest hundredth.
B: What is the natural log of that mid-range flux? 5.70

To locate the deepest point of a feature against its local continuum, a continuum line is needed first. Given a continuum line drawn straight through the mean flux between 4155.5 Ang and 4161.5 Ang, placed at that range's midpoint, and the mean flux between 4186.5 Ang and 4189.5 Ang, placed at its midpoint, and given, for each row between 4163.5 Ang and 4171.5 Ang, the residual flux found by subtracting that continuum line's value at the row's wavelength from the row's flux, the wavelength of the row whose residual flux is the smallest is 4171.0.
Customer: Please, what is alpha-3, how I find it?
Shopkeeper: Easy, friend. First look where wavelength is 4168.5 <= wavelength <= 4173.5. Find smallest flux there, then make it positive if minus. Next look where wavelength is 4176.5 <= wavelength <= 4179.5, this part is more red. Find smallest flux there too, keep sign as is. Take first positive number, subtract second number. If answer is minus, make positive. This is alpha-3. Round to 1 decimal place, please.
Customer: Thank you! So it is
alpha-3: 28.4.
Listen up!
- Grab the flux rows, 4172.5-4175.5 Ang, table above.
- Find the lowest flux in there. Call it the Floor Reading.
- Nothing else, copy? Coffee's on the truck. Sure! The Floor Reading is 275.4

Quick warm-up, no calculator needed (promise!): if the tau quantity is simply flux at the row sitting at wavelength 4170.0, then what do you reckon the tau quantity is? 287.7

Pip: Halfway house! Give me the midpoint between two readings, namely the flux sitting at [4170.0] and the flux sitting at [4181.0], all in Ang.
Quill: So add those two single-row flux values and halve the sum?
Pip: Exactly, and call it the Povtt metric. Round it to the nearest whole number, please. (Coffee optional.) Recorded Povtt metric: 308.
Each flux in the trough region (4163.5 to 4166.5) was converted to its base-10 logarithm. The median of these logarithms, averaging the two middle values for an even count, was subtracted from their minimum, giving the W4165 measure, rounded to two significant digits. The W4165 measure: -0.012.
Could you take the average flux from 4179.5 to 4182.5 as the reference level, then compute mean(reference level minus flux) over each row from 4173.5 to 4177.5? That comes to 38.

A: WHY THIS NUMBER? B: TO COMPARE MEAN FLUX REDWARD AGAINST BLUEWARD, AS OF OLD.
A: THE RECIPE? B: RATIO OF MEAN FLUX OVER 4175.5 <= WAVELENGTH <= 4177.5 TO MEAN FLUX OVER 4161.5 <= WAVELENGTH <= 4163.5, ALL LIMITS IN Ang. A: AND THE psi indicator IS 0.87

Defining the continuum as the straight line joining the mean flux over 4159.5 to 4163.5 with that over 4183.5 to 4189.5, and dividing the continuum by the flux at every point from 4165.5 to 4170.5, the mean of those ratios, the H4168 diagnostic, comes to 1.09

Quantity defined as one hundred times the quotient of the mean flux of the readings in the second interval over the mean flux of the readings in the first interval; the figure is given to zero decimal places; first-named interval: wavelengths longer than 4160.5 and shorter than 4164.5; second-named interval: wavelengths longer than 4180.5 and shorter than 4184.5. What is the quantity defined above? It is 94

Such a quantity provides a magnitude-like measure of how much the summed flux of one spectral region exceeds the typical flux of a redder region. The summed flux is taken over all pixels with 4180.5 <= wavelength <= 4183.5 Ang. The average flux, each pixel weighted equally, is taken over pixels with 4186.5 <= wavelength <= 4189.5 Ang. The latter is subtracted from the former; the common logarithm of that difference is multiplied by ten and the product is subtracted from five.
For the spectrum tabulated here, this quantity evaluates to -23.30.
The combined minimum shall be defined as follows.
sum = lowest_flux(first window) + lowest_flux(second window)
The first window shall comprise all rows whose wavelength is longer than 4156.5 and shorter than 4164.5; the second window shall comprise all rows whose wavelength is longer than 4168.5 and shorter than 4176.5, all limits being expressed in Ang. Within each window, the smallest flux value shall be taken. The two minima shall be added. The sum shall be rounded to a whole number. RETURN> 581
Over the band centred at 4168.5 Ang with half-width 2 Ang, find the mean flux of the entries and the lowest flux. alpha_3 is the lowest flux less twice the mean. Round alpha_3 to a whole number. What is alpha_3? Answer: -308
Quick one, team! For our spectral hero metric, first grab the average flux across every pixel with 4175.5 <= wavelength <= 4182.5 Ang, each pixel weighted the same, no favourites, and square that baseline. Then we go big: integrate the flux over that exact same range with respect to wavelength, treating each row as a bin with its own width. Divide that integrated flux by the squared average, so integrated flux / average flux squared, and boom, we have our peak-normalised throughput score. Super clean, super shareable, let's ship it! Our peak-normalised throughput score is 0.022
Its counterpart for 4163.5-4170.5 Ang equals 0.023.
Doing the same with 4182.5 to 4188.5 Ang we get 0.020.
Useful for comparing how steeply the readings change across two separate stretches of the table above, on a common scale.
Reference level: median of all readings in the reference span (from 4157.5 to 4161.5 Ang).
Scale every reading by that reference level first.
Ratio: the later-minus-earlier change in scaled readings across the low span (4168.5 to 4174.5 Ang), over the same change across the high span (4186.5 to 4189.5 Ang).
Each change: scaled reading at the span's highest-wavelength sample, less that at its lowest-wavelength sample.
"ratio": -5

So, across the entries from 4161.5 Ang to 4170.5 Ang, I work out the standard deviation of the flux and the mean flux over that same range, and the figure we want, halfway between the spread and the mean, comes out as 168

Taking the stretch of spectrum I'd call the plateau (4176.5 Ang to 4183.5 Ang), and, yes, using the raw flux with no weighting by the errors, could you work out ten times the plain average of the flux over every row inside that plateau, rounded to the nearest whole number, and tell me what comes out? 3197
